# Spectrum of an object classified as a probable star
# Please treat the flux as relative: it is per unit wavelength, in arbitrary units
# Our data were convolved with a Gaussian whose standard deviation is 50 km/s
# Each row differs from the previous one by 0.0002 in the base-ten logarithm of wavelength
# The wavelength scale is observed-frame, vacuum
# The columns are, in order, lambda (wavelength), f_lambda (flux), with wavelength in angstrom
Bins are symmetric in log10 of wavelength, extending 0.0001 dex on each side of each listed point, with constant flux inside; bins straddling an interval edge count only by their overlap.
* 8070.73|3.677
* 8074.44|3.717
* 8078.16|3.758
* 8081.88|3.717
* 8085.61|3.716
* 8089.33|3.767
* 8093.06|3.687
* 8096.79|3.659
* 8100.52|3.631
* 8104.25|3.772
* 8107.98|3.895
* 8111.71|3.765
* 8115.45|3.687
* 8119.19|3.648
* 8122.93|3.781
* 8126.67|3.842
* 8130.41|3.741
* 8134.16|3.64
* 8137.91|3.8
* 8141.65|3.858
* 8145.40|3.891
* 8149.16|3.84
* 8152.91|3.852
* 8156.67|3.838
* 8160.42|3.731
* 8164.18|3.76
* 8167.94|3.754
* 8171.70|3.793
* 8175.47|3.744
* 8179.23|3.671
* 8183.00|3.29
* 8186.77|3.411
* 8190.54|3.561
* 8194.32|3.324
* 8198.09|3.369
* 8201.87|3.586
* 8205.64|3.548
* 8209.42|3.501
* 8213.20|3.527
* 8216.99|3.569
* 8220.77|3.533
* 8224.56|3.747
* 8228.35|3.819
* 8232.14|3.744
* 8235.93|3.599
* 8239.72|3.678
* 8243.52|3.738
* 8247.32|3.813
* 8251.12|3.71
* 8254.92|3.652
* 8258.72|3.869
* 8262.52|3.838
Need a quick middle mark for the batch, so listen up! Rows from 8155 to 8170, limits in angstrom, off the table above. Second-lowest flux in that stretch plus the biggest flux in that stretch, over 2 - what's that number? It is 3.80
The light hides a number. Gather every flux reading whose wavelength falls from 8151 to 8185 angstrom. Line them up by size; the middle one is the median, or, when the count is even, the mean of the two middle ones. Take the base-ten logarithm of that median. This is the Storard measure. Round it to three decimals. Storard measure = 0.574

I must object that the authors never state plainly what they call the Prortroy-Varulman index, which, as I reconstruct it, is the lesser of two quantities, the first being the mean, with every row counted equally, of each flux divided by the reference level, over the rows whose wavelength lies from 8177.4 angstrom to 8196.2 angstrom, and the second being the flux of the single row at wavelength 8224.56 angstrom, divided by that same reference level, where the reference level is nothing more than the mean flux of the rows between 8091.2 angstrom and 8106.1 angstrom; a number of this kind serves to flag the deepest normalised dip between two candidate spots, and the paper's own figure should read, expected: 0.94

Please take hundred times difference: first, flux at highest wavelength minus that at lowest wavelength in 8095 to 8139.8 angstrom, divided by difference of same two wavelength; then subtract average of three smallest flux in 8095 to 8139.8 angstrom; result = -364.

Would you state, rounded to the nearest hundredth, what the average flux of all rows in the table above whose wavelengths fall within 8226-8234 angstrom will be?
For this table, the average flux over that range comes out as 3.78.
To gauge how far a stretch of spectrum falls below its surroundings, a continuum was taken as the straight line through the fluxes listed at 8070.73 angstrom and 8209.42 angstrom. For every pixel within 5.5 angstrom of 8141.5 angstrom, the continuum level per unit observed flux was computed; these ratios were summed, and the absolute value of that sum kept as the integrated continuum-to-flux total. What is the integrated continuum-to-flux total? 2.80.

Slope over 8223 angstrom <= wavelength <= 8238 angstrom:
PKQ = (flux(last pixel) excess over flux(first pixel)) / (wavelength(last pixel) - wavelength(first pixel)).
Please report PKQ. -0.013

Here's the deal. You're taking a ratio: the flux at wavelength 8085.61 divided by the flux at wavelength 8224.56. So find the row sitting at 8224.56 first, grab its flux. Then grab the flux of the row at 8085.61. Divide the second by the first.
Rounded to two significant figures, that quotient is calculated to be 0.99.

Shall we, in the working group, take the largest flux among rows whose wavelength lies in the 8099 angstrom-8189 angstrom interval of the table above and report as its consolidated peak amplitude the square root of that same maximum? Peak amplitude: 1.974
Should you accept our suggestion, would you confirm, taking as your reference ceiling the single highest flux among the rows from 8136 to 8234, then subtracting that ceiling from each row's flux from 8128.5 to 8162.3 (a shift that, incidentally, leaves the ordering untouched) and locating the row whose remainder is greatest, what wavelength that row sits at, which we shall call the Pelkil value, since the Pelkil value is 8145.40 angstrom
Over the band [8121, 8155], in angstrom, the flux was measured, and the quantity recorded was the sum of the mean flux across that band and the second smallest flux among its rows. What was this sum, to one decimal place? 7.5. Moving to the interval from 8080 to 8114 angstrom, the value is 7.4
